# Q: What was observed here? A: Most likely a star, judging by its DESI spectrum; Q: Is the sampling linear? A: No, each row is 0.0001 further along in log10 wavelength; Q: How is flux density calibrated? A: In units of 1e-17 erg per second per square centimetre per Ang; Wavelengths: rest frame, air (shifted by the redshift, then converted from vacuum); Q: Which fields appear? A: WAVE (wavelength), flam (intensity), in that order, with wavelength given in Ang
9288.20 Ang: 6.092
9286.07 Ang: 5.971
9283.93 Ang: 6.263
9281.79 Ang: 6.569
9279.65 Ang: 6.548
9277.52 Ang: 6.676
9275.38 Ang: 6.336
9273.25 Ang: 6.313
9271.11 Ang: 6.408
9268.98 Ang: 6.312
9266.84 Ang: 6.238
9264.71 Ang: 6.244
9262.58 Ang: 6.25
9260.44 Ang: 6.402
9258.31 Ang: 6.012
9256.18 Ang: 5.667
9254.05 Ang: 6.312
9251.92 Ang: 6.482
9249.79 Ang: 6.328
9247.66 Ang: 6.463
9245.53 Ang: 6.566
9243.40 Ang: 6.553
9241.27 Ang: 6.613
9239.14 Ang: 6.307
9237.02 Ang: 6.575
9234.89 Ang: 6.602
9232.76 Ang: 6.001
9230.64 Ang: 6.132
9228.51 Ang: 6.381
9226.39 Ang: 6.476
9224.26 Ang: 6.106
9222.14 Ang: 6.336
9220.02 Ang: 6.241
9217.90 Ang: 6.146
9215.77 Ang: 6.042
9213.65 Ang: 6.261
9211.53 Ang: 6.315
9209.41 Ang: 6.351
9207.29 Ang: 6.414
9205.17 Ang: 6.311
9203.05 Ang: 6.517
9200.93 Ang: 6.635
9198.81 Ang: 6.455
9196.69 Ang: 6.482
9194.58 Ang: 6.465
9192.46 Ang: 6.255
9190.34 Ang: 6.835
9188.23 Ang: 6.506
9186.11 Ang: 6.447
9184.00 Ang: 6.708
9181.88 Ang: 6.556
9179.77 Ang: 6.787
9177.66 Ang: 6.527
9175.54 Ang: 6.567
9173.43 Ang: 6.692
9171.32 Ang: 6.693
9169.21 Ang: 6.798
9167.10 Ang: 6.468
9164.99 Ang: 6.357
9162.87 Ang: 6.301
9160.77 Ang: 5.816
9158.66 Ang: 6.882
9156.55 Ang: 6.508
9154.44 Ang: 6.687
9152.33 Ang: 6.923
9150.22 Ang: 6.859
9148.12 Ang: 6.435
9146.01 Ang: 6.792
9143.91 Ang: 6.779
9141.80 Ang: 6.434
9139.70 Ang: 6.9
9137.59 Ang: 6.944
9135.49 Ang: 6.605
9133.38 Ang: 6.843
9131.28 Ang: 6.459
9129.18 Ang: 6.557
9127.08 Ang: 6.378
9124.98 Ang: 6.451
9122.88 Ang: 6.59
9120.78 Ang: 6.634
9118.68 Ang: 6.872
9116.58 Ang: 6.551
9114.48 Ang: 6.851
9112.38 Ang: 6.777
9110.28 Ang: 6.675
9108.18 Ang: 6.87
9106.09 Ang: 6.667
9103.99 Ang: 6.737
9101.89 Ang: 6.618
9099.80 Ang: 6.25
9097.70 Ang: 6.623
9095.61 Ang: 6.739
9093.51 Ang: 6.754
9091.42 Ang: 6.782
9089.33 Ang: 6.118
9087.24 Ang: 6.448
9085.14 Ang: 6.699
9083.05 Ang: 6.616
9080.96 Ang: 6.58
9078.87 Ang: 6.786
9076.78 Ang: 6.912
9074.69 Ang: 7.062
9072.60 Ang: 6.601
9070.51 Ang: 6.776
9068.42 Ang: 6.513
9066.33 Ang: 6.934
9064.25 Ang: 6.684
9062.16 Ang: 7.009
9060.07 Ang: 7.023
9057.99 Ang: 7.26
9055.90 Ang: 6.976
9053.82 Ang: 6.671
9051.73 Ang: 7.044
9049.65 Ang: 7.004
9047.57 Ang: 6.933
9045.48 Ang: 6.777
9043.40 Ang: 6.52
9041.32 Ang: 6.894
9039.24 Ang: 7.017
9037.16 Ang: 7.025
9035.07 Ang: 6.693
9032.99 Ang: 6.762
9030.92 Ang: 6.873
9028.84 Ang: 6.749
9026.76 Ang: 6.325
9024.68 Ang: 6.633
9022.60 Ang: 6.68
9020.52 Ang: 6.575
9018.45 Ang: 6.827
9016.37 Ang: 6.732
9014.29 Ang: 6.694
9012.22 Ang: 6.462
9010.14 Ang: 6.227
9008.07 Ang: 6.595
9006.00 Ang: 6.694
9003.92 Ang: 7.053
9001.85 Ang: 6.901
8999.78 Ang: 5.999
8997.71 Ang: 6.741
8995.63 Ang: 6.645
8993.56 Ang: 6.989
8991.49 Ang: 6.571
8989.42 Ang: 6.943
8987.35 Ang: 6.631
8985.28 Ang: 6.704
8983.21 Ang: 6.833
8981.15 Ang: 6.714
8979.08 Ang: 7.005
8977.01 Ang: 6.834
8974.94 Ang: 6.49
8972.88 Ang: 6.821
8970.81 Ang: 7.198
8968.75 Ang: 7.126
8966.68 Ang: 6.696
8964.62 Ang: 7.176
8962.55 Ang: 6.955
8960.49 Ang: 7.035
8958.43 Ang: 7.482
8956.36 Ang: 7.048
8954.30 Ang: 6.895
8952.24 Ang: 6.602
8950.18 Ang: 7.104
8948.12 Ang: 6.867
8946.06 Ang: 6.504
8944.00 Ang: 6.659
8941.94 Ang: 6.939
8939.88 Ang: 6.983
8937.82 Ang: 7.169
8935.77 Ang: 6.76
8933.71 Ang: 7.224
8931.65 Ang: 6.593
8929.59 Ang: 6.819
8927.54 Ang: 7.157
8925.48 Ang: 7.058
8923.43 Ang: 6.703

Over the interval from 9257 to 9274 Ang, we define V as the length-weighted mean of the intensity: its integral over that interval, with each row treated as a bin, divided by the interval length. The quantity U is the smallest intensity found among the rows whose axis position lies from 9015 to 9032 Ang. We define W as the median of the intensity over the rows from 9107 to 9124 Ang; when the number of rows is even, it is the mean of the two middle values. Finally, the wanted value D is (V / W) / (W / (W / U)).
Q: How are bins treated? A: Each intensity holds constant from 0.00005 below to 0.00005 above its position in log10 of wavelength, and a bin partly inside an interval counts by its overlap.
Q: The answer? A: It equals 0.147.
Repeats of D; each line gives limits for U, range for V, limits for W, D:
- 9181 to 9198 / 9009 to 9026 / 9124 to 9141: 0.160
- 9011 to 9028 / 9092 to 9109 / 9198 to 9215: 0.165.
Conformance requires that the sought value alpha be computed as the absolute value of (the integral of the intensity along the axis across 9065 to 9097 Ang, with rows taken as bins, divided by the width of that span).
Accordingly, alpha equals 6.69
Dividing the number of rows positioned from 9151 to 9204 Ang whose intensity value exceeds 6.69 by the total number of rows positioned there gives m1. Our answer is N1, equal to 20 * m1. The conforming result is 6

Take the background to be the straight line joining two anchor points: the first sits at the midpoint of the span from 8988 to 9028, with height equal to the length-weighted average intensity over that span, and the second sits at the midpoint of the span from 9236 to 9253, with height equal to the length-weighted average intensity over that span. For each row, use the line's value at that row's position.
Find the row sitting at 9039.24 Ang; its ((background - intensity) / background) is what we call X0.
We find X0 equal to -0.06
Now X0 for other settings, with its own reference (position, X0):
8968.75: -0.07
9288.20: 0.06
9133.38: -0.04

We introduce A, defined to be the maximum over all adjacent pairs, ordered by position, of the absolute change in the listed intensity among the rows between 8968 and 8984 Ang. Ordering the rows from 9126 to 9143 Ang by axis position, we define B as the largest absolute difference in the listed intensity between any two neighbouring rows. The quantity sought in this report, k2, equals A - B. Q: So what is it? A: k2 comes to -0.09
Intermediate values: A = 0.38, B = 0.47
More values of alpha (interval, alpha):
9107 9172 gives 6.63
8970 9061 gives 6.77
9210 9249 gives 6.34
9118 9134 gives 6.59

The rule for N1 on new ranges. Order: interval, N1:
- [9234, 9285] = 0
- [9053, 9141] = 10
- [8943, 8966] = 15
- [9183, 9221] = 2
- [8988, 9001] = 10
